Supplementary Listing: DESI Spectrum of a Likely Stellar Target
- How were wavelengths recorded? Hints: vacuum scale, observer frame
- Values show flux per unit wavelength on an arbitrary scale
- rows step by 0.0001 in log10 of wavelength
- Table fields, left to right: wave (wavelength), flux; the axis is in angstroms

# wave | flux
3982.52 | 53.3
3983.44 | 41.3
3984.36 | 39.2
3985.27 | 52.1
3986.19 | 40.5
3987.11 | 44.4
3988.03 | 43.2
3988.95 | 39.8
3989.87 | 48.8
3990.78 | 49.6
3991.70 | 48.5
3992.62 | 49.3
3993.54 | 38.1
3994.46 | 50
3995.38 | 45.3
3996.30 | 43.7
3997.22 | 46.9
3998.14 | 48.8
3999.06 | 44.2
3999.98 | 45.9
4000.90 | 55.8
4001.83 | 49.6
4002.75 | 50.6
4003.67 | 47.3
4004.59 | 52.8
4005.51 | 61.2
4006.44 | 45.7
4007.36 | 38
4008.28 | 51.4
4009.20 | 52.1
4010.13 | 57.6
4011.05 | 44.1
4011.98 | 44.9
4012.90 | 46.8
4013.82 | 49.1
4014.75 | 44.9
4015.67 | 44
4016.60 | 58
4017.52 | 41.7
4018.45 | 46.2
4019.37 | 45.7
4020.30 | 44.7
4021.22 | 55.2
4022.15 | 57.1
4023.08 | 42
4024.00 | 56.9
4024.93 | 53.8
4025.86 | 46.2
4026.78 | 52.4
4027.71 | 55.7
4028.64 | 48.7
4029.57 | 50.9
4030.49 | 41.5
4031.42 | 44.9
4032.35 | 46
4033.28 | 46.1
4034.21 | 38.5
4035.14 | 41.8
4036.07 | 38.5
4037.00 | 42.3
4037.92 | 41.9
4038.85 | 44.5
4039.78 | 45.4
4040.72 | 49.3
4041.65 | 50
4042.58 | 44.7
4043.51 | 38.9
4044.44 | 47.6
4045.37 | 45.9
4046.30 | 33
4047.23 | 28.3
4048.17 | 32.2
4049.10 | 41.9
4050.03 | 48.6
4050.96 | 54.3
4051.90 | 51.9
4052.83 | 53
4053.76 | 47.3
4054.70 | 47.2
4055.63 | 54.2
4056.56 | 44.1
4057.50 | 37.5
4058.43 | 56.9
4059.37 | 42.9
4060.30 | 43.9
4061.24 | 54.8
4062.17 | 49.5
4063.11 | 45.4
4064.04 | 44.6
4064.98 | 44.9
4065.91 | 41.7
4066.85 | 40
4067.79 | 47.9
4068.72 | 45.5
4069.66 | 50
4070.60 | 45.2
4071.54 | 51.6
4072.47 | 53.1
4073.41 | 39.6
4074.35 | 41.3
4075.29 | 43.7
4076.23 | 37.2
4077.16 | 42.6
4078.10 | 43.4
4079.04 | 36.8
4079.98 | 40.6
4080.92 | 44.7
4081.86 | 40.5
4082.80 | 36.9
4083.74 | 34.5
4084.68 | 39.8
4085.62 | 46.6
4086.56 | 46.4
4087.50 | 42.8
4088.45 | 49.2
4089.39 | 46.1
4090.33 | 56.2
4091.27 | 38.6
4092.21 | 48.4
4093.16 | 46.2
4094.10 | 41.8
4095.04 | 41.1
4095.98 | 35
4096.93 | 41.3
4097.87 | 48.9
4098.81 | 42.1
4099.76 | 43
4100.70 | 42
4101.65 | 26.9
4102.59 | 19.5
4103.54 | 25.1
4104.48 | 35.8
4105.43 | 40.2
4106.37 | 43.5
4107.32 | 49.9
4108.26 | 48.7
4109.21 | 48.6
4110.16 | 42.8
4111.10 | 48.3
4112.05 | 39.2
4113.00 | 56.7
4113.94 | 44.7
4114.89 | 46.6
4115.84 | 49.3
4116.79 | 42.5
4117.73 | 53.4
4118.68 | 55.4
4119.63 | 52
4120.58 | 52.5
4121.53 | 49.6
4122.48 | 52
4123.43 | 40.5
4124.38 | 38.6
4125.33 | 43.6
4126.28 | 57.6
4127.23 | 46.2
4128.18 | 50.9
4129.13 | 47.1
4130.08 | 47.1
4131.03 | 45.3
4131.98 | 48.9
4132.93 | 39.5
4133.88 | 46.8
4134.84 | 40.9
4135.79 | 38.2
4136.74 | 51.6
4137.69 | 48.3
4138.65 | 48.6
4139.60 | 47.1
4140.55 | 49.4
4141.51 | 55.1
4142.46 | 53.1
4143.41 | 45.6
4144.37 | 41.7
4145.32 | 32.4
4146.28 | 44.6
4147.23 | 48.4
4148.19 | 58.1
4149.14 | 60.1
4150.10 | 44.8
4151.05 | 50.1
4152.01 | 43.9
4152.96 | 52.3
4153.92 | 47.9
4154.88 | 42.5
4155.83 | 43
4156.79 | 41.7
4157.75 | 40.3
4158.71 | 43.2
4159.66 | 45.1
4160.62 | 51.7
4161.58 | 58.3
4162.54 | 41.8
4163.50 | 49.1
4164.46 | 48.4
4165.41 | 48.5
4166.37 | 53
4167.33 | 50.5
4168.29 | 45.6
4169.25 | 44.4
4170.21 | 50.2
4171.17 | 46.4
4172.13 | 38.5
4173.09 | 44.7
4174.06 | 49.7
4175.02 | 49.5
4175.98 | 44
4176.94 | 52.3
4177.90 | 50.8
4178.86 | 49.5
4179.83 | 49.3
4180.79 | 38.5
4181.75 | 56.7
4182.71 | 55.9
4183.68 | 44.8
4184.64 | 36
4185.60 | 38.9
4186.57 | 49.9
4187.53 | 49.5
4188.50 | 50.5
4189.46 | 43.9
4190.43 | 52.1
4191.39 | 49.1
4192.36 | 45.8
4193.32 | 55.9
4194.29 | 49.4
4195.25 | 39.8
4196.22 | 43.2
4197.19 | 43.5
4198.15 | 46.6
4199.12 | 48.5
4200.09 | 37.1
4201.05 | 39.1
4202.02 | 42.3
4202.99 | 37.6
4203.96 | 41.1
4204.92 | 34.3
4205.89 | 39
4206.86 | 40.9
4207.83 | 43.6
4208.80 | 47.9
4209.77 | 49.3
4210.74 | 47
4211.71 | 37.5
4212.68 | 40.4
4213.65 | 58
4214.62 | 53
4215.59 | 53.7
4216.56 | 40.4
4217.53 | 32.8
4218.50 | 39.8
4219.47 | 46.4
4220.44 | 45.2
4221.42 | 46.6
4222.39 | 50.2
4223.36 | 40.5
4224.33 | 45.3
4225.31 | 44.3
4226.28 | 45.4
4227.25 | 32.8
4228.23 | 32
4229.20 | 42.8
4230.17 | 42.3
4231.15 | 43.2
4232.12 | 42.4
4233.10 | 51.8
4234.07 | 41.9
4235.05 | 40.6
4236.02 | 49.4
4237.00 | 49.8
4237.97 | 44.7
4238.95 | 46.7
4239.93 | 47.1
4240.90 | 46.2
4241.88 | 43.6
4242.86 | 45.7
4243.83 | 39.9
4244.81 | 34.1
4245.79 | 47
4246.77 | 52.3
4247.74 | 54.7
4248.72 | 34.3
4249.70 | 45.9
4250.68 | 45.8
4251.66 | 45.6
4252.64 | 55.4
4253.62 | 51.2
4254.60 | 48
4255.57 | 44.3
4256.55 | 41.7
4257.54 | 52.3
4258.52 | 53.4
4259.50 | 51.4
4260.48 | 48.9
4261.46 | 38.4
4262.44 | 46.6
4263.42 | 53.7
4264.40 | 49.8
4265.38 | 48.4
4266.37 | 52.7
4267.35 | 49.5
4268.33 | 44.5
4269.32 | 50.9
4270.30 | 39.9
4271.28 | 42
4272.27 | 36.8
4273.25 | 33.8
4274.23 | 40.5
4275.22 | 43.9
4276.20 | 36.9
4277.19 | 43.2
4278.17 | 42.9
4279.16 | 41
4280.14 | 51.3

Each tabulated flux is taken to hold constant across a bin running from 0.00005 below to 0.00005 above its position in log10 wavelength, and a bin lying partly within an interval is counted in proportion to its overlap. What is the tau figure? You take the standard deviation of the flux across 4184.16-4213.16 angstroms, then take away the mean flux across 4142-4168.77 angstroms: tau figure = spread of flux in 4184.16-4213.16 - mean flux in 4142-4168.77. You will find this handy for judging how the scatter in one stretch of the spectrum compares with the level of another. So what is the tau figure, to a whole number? -42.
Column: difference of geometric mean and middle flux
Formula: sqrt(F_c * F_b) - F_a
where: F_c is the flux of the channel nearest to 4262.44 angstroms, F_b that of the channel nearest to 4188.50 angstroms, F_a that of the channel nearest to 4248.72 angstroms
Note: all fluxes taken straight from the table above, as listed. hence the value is 14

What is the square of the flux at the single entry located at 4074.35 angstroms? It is 1706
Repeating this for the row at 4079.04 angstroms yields 1354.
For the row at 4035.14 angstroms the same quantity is 1747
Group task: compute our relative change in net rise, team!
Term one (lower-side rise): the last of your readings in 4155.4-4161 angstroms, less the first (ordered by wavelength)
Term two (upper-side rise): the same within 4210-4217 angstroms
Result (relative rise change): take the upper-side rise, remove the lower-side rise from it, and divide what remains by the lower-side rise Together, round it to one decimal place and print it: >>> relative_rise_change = -1.8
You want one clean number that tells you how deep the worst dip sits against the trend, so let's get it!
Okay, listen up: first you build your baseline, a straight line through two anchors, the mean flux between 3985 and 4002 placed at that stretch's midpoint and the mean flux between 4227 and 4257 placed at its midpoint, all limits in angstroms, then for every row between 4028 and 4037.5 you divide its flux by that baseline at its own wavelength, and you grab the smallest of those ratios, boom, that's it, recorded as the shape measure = 0.83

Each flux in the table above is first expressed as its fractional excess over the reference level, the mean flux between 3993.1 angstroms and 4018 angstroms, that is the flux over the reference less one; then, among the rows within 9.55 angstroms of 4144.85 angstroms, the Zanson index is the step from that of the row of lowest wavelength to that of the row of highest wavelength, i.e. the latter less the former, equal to 0.20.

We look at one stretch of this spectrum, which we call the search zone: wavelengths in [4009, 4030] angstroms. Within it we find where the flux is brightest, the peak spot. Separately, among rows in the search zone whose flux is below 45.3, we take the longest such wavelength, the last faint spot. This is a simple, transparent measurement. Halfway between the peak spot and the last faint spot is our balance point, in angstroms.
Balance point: 4019.8 angstroms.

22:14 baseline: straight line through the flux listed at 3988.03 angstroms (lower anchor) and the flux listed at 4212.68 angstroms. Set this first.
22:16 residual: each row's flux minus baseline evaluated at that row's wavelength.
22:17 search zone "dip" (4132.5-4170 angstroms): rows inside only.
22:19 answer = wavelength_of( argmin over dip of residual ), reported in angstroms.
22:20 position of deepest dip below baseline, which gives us 4145.32 angstroms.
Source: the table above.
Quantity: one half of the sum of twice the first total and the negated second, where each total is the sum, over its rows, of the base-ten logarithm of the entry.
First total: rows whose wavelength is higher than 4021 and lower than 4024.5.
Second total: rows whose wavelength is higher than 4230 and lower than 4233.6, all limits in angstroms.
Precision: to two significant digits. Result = 3.6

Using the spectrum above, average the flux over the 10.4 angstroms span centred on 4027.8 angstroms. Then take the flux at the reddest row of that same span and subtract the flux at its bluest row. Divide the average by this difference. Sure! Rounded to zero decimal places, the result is 12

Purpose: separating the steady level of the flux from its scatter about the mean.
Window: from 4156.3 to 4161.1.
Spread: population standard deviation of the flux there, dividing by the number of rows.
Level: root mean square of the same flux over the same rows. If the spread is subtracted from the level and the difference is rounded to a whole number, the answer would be 41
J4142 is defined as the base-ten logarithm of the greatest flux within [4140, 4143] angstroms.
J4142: 1.741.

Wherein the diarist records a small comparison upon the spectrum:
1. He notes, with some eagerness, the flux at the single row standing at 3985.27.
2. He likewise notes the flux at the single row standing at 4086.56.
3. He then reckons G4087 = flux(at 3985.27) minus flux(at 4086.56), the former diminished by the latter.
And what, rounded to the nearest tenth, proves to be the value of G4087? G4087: 5.7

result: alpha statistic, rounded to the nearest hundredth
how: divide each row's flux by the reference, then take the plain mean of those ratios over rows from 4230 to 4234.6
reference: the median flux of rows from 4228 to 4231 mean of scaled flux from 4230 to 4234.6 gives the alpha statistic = 1.05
